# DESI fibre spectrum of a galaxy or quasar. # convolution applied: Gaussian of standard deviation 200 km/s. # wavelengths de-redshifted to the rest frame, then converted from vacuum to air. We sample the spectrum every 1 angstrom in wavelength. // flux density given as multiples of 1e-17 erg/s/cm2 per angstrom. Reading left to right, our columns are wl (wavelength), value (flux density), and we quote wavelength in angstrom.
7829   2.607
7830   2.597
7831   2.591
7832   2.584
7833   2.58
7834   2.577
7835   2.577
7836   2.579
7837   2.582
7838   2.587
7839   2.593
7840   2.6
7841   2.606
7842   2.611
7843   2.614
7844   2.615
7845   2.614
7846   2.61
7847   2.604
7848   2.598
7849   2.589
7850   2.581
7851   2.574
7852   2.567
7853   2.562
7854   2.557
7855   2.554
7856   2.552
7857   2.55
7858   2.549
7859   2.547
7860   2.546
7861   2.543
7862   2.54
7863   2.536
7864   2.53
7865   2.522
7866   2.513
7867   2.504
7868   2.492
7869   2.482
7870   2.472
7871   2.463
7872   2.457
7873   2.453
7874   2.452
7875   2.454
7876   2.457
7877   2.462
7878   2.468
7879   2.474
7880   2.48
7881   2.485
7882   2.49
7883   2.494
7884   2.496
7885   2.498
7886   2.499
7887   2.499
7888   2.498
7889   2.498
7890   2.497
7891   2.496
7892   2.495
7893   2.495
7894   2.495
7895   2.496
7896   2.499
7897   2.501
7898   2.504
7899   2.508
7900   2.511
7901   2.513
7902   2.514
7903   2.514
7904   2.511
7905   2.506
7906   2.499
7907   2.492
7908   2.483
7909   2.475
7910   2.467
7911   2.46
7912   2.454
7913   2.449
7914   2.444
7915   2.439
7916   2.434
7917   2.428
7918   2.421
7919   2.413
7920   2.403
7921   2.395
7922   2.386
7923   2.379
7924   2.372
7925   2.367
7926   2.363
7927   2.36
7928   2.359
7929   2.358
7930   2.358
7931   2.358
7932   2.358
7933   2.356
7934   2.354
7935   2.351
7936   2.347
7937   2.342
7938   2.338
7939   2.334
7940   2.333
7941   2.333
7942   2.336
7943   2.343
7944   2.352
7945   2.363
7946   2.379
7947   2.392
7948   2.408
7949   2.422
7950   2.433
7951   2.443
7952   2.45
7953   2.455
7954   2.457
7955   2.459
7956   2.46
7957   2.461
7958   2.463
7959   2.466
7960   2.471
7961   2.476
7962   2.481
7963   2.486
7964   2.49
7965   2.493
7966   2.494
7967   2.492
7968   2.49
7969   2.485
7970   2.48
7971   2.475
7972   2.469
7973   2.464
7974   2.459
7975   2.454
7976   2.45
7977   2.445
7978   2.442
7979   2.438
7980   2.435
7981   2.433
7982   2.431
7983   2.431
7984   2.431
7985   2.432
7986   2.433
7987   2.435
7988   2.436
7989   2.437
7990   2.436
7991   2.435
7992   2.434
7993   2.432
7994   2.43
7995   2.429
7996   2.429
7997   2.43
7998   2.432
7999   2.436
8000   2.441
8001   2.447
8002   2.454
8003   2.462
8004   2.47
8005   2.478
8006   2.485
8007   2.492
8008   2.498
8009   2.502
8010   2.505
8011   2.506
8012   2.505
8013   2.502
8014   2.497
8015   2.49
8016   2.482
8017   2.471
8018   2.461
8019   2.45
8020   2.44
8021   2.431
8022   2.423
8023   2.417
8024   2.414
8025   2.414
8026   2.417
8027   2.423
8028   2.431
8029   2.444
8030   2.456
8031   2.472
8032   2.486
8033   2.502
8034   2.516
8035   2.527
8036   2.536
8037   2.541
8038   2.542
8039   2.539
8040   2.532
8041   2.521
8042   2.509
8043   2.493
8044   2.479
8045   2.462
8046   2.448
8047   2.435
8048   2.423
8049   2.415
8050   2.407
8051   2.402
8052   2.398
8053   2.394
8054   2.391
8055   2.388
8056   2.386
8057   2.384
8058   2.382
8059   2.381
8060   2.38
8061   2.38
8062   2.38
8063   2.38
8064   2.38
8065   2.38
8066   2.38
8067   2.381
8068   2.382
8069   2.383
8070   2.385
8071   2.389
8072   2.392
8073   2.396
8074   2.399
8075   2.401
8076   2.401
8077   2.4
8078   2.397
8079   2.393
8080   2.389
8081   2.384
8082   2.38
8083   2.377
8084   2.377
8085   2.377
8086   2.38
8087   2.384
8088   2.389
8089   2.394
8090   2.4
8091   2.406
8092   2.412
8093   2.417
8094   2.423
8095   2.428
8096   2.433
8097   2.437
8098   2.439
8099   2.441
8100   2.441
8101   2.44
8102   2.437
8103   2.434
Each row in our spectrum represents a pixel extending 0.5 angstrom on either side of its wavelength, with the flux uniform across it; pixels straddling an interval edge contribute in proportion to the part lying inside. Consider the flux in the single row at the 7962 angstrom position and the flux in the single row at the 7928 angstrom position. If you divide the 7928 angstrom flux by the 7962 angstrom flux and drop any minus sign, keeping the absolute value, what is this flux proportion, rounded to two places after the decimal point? 0.95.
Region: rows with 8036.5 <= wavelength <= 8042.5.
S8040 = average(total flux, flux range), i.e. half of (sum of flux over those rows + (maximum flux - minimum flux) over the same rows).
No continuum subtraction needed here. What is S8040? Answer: 7.6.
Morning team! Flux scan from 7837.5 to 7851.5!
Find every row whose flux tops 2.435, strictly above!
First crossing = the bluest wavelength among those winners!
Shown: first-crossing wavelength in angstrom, 7838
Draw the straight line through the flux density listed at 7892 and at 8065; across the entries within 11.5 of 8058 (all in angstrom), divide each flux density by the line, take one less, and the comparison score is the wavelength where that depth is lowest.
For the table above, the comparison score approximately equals 8060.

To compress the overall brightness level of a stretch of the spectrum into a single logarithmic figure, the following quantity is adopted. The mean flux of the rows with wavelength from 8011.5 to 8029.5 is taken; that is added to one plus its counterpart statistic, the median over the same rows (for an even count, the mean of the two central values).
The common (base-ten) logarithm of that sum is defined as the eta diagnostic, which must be 0.770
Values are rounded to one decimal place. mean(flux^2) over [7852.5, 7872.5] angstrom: 6.4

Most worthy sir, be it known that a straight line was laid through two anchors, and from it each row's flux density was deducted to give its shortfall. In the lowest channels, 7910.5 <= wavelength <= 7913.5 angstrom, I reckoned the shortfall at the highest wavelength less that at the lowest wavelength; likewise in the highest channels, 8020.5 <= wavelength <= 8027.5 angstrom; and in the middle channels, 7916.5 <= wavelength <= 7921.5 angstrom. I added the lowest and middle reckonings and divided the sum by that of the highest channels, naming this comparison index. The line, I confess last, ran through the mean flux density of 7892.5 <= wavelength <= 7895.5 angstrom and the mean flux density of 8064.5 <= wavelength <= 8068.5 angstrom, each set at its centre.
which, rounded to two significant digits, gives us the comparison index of 10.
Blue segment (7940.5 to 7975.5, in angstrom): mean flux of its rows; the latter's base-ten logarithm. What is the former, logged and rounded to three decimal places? 0.388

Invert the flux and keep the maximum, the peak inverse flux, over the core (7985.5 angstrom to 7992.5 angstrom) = 0.4110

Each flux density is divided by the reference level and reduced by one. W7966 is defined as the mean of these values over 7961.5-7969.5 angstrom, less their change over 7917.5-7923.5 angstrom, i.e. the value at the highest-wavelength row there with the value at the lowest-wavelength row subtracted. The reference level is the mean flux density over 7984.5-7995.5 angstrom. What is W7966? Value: 0.040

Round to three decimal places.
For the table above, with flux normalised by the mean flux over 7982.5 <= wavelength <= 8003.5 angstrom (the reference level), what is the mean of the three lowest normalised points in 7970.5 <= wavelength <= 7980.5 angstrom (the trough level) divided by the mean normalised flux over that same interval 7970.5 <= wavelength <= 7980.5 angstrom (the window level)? 0.994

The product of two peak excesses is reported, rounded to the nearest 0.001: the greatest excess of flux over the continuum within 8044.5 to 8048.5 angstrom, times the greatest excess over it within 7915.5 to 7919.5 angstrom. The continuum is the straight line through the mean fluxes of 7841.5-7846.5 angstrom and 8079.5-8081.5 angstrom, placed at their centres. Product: -0.005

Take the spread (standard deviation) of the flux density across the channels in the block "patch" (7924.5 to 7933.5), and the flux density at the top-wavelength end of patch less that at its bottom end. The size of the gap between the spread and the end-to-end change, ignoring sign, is 0.014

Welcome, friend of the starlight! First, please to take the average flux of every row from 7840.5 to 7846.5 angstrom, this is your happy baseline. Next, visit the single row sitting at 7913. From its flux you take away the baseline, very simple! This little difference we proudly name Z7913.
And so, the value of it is -0.163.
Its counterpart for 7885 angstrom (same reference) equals -0.114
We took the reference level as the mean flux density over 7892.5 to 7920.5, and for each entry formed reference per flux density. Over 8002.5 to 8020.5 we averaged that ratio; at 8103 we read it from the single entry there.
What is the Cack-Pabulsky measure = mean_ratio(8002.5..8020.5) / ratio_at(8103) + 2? 2.98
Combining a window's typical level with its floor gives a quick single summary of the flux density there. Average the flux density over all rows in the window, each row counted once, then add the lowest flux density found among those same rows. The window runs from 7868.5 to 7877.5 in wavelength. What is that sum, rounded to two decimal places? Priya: 4.91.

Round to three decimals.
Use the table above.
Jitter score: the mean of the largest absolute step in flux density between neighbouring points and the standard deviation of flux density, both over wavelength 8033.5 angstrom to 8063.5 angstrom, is 0.040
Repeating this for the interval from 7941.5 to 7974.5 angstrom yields 0.031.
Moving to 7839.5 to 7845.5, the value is 0.006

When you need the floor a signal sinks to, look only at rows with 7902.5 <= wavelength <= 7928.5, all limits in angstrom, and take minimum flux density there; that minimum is 2.359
